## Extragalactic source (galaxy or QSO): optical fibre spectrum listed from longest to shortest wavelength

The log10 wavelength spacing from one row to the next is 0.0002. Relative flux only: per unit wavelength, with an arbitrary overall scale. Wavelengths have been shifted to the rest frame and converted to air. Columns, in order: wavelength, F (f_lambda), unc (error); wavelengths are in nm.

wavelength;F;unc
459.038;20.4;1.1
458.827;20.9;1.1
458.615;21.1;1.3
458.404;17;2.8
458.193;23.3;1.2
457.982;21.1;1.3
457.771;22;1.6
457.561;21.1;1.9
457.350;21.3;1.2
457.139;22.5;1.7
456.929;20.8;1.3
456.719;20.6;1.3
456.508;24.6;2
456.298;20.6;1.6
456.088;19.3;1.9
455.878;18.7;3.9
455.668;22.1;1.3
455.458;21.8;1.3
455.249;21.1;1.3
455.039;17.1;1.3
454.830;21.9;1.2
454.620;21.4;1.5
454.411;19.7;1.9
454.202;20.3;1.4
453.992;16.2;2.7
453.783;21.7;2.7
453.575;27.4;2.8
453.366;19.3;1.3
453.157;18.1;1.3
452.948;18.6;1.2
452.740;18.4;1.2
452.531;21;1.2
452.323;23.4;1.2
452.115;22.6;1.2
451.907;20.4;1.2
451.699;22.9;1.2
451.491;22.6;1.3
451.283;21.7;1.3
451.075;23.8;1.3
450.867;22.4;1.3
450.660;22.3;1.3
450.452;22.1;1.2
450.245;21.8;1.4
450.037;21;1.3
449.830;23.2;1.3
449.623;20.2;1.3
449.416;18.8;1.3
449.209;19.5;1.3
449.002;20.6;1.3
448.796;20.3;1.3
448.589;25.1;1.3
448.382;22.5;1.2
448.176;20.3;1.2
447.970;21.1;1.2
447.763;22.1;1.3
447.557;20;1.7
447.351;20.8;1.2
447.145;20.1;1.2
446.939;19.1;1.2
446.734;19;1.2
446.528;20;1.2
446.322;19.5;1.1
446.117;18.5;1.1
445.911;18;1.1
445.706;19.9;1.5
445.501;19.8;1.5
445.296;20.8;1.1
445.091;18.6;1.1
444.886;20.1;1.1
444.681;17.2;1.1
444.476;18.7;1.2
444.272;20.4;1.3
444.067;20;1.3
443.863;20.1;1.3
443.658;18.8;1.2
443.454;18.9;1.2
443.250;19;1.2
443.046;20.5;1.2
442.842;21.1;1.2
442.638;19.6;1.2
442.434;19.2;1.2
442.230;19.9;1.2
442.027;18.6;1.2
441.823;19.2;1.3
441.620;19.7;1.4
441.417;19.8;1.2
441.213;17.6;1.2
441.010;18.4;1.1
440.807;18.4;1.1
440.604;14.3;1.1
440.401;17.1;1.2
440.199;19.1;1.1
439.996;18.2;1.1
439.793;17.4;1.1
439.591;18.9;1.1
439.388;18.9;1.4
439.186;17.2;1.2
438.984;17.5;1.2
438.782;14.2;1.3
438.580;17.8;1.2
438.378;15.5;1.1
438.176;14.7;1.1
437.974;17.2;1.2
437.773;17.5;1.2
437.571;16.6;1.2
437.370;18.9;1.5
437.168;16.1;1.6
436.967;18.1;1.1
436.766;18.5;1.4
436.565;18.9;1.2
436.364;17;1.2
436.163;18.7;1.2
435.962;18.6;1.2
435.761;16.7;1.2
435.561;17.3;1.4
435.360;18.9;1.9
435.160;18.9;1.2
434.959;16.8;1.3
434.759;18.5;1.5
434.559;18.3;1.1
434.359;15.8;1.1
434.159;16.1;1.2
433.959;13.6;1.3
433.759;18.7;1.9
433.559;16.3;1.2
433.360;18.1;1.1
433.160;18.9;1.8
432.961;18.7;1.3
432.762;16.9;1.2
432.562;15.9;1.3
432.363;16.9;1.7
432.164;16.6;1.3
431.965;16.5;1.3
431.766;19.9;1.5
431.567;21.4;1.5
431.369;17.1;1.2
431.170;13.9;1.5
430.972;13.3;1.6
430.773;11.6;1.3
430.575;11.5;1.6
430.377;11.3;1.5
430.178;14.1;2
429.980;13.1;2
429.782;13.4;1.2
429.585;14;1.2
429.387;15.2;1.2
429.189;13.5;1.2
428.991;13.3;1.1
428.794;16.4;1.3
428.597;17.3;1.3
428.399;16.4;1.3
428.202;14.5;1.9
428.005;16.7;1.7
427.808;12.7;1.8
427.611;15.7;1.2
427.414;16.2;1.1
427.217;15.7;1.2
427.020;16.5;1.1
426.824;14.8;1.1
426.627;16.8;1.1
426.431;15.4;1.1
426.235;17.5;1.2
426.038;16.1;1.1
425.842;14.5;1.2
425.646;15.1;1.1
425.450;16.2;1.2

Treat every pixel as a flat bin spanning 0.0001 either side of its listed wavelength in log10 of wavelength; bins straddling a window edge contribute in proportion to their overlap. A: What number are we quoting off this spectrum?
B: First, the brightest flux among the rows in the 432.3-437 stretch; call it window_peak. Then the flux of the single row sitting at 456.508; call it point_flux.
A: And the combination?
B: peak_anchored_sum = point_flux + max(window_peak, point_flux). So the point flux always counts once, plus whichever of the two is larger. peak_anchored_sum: 49.2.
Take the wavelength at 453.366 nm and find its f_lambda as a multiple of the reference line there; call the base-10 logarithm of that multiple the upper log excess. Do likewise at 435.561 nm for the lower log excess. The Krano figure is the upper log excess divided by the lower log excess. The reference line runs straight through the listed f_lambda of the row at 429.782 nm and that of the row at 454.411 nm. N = 0.0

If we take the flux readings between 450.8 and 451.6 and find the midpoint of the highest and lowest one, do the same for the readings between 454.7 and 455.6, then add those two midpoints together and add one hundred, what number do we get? 142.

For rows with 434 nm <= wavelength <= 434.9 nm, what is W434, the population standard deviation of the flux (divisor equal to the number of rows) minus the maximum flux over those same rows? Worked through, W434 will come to -17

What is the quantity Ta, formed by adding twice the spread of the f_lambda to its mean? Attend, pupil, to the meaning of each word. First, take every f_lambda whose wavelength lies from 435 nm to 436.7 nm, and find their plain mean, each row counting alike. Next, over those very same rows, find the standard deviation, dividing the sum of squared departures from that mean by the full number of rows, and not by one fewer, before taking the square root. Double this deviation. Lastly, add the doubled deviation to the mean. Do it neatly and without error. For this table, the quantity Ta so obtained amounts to 19.9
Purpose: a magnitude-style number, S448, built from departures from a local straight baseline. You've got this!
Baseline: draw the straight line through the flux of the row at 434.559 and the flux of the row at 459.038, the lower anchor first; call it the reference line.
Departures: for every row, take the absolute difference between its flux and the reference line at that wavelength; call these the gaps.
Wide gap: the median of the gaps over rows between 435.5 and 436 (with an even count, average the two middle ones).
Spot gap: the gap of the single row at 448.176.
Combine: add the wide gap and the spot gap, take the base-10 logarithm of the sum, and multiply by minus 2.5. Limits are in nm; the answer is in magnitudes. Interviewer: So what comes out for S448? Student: -0.71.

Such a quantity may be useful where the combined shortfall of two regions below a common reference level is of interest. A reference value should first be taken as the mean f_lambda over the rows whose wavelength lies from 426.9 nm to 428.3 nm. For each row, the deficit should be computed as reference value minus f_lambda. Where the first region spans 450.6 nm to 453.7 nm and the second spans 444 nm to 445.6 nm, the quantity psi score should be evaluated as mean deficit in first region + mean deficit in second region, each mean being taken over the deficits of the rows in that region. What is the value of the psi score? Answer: -10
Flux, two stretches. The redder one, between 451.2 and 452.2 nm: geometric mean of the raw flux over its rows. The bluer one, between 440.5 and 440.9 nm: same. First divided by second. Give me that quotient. 1.36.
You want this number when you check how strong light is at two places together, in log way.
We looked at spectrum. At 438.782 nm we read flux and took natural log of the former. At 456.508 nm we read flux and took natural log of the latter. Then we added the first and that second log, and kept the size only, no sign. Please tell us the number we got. 5.86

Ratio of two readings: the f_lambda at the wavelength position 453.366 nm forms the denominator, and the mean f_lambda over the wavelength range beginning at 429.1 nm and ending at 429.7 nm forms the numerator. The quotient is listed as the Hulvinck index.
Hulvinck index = 0.74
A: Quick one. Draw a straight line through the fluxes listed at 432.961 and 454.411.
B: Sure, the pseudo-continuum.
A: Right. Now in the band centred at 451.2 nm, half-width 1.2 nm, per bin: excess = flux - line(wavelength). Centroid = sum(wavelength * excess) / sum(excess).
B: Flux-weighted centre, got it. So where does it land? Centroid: 451.24 nm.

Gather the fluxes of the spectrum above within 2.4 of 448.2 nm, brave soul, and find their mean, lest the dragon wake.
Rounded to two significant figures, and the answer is 21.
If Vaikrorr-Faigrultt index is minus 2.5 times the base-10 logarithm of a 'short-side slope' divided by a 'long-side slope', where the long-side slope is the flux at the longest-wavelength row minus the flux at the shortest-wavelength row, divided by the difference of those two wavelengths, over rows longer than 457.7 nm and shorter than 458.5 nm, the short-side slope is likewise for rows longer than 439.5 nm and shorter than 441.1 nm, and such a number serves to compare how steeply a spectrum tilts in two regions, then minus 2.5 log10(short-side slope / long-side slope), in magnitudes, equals 3.4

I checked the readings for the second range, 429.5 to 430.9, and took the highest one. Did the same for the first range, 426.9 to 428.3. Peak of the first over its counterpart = 1.18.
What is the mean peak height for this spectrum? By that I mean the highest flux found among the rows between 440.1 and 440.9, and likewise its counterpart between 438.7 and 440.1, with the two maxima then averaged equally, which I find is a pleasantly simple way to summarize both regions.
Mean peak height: 19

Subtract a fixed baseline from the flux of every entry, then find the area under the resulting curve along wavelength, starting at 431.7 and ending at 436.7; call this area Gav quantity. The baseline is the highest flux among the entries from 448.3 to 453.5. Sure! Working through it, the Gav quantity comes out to -38.0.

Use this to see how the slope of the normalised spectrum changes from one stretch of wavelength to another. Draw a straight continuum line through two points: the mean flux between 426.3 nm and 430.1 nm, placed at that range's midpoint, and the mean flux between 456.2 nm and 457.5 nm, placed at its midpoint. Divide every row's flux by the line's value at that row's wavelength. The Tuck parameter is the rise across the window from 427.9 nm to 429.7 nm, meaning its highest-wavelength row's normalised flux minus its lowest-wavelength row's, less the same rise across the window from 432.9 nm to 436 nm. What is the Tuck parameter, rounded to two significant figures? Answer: -0.15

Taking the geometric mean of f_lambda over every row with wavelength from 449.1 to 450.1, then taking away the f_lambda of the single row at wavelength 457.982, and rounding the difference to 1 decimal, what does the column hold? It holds -0.6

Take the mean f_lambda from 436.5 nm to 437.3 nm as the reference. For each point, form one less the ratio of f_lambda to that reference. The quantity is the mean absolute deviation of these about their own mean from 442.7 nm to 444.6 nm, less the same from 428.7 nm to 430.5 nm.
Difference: -0.012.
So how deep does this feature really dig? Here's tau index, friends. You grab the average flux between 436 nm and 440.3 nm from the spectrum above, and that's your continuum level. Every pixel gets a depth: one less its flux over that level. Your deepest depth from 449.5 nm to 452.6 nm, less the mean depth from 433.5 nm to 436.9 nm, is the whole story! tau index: -0.15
